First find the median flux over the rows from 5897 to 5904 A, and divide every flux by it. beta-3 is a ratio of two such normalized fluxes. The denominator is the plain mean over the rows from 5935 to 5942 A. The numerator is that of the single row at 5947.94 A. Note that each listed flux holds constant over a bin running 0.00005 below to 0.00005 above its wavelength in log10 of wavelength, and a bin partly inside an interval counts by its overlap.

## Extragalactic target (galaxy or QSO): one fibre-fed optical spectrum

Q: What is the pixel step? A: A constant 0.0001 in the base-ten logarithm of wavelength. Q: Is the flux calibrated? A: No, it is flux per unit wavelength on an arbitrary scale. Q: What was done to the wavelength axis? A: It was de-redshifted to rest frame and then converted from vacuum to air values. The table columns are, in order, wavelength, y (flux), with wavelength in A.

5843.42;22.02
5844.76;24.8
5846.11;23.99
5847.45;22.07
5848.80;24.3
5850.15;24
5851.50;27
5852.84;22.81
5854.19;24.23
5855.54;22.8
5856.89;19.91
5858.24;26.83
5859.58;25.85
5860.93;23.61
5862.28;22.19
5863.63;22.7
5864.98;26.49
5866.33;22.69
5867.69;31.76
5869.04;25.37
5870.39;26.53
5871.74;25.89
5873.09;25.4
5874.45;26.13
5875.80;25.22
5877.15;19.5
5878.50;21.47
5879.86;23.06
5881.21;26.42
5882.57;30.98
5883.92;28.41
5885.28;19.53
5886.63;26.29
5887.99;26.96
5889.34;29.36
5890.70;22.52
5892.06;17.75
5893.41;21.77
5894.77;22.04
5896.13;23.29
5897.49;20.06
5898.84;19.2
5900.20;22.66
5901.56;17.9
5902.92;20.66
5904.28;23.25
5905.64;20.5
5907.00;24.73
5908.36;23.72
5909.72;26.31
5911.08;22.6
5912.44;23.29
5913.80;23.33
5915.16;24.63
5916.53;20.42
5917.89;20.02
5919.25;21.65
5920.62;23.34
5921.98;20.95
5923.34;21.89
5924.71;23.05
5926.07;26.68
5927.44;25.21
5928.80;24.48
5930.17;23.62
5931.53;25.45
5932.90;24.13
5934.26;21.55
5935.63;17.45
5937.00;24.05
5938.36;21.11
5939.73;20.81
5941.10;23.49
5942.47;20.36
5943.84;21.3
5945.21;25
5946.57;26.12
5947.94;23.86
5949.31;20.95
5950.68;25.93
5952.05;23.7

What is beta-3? 1.12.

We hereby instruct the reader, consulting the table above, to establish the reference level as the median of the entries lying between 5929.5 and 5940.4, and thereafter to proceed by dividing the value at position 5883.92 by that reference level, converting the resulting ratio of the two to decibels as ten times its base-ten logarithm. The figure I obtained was 1.00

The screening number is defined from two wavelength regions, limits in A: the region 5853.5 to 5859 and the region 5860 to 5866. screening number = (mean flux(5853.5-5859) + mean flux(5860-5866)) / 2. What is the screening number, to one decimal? 23.6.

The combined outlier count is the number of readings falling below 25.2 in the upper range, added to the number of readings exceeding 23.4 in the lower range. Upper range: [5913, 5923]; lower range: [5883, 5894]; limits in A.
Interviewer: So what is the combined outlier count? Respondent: 11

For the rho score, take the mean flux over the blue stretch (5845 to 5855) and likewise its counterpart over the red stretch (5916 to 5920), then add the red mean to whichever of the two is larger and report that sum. 44.8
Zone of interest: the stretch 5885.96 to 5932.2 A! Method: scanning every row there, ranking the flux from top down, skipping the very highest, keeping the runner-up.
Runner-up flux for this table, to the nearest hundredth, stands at 26.96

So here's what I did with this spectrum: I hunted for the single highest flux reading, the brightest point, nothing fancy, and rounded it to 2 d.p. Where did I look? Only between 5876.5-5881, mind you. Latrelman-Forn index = 23.06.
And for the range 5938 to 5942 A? 23.49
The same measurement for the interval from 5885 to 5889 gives 26.96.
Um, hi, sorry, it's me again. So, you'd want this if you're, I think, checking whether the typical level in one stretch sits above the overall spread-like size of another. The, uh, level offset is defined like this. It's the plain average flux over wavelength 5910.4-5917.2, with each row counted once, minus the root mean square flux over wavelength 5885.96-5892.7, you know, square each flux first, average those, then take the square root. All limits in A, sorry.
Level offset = -2.1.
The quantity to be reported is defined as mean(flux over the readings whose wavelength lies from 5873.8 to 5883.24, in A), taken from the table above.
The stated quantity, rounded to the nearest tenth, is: 24.7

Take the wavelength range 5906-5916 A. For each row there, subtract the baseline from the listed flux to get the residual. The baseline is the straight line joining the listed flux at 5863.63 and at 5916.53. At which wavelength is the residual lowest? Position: 5911.08 A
